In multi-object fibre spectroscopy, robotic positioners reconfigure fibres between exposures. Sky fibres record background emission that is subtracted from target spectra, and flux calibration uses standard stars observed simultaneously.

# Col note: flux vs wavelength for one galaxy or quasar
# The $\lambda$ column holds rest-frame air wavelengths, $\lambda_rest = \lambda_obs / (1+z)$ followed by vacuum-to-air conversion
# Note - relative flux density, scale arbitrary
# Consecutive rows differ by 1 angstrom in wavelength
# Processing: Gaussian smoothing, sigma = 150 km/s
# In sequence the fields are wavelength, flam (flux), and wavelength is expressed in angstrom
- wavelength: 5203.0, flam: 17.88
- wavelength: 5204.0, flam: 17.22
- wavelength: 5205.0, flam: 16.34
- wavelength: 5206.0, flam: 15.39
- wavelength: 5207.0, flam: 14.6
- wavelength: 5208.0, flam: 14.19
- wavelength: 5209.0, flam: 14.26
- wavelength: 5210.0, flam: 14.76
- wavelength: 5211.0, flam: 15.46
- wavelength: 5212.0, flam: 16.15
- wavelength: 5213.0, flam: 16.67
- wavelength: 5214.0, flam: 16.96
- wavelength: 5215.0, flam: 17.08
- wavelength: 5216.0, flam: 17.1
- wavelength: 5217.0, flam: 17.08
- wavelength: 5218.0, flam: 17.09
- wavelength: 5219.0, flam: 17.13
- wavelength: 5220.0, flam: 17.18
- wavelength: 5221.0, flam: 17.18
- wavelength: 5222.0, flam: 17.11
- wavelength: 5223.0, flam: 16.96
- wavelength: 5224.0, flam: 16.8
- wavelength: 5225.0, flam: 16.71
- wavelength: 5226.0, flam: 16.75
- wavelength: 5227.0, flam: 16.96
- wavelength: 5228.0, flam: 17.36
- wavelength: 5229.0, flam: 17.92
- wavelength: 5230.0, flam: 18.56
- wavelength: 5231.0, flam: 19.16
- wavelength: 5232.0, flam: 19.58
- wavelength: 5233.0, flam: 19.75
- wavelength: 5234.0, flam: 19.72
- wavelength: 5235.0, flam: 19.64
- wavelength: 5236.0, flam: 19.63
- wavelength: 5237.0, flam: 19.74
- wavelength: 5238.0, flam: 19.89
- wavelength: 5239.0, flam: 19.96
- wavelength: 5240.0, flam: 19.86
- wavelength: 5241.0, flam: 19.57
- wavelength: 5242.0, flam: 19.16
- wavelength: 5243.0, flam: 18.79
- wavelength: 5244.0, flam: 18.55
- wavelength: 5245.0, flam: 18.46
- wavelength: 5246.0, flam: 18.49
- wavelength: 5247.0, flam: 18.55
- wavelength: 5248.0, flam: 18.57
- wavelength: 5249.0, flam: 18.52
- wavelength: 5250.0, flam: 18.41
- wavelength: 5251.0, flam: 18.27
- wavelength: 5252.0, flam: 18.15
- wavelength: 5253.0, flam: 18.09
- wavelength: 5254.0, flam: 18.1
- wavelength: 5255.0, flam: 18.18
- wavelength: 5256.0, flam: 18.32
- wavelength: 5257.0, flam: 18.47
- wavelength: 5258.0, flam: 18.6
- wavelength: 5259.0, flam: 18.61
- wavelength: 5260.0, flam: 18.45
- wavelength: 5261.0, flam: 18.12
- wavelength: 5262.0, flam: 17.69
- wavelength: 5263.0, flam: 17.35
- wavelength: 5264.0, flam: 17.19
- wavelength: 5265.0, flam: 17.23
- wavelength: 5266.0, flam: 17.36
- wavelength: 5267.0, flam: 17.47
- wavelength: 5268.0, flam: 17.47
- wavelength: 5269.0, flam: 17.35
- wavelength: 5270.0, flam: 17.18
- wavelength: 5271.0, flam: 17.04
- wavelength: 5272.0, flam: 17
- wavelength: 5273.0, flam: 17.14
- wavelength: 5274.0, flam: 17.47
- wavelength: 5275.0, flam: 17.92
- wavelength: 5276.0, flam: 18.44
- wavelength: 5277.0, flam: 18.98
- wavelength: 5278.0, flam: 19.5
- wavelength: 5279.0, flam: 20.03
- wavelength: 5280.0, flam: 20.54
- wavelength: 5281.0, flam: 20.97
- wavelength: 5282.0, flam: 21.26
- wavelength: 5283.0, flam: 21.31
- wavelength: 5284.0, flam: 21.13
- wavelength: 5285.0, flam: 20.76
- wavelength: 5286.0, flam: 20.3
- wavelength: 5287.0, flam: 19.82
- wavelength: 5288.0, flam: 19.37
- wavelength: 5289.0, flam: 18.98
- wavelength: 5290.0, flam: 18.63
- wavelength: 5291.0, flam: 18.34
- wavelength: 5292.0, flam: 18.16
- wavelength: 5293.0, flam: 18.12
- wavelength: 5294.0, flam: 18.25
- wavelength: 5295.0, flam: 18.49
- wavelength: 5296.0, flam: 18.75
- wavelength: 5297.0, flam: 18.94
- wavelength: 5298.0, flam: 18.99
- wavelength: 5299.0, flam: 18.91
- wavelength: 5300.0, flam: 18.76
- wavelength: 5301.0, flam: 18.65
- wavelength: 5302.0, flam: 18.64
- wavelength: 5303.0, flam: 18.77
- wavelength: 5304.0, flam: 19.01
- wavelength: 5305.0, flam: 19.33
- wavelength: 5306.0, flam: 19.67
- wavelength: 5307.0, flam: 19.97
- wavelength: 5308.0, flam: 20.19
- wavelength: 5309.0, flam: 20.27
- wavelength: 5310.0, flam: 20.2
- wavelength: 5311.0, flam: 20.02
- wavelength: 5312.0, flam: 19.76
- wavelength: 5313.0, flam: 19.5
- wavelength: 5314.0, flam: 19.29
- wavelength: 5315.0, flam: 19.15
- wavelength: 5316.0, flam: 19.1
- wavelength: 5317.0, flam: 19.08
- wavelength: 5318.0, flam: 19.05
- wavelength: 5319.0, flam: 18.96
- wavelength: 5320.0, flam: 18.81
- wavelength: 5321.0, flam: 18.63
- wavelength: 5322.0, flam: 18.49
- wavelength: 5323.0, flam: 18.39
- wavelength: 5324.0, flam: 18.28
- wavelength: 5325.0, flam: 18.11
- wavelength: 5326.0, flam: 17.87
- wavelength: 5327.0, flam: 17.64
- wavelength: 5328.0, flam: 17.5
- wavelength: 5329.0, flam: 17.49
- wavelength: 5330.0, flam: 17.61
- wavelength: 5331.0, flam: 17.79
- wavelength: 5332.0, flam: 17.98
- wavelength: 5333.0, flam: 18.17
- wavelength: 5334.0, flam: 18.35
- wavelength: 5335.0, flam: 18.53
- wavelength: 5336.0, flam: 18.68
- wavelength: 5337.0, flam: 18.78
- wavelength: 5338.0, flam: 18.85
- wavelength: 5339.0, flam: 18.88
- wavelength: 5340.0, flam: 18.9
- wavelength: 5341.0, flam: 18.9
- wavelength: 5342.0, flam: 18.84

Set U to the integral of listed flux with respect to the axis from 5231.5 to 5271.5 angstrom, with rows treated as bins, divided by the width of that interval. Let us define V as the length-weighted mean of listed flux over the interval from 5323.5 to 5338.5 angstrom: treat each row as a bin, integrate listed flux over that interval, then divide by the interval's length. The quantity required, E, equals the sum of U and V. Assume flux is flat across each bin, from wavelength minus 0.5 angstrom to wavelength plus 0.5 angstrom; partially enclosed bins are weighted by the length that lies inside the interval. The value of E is 36.6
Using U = 18.5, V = 18.1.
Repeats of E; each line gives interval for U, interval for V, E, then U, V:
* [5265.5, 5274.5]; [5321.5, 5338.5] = 35.4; 17.3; 18.1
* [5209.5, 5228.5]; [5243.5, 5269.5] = 34.8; 16.8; 18.1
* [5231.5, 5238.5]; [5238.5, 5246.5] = 38.8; 19.7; 19.1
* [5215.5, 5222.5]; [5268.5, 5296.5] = 36.1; 17.1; 19.0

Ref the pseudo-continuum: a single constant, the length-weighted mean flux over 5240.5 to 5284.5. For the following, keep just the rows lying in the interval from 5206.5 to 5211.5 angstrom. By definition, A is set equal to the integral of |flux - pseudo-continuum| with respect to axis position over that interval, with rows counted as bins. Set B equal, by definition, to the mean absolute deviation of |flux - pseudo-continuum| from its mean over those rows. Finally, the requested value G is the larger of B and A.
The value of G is 19.2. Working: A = 19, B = 0.36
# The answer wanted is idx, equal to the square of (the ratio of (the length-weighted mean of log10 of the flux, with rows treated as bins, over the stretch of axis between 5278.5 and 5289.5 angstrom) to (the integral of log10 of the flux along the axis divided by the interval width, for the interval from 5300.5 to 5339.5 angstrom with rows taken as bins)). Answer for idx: 1.06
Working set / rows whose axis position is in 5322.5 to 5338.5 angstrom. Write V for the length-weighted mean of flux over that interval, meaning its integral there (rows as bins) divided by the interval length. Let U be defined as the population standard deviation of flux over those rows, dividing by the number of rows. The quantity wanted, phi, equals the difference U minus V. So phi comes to -17.7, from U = 0.44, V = 18.1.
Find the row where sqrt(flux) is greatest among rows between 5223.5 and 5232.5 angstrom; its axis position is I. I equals 5232.0 angstrom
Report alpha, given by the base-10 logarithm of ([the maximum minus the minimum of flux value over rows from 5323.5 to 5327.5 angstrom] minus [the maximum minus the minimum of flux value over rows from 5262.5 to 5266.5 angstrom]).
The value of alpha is -0.33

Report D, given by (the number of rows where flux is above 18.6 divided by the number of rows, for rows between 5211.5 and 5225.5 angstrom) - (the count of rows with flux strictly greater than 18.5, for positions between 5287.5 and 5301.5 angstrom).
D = -9.0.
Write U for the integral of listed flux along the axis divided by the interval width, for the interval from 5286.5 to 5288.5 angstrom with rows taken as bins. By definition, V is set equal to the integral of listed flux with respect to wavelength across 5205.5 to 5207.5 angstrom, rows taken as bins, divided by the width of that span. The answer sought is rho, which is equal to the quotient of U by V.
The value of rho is 1.31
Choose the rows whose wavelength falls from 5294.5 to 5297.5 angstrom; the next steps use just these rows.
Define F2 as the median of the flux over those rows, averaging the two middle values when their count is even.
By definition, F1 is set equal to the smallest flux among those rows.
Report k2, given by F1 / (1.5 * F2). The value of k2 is 0.657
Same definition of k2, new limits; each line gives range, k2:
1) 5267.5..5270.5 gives 0.660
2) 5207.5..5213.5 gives 0.626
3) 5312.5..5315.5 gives 0.662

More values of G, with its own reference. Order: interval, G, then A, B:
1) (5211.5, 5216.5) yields 8.5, 8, 0.31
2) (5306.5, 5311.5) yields 8.2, 8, 0.11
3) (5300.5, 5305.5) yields 2.0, 2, 0.23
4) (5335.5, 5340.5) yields 1.7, 2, 0.07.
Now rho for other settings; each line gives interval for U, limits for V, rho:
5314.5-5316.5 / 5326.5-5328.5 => 1.09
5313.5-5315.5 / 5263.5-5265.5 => 1.12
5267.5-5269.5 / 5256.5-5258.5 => 0.94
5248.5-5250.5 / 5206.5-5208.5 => 1.28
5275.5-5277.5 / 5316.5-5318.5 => 0.98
